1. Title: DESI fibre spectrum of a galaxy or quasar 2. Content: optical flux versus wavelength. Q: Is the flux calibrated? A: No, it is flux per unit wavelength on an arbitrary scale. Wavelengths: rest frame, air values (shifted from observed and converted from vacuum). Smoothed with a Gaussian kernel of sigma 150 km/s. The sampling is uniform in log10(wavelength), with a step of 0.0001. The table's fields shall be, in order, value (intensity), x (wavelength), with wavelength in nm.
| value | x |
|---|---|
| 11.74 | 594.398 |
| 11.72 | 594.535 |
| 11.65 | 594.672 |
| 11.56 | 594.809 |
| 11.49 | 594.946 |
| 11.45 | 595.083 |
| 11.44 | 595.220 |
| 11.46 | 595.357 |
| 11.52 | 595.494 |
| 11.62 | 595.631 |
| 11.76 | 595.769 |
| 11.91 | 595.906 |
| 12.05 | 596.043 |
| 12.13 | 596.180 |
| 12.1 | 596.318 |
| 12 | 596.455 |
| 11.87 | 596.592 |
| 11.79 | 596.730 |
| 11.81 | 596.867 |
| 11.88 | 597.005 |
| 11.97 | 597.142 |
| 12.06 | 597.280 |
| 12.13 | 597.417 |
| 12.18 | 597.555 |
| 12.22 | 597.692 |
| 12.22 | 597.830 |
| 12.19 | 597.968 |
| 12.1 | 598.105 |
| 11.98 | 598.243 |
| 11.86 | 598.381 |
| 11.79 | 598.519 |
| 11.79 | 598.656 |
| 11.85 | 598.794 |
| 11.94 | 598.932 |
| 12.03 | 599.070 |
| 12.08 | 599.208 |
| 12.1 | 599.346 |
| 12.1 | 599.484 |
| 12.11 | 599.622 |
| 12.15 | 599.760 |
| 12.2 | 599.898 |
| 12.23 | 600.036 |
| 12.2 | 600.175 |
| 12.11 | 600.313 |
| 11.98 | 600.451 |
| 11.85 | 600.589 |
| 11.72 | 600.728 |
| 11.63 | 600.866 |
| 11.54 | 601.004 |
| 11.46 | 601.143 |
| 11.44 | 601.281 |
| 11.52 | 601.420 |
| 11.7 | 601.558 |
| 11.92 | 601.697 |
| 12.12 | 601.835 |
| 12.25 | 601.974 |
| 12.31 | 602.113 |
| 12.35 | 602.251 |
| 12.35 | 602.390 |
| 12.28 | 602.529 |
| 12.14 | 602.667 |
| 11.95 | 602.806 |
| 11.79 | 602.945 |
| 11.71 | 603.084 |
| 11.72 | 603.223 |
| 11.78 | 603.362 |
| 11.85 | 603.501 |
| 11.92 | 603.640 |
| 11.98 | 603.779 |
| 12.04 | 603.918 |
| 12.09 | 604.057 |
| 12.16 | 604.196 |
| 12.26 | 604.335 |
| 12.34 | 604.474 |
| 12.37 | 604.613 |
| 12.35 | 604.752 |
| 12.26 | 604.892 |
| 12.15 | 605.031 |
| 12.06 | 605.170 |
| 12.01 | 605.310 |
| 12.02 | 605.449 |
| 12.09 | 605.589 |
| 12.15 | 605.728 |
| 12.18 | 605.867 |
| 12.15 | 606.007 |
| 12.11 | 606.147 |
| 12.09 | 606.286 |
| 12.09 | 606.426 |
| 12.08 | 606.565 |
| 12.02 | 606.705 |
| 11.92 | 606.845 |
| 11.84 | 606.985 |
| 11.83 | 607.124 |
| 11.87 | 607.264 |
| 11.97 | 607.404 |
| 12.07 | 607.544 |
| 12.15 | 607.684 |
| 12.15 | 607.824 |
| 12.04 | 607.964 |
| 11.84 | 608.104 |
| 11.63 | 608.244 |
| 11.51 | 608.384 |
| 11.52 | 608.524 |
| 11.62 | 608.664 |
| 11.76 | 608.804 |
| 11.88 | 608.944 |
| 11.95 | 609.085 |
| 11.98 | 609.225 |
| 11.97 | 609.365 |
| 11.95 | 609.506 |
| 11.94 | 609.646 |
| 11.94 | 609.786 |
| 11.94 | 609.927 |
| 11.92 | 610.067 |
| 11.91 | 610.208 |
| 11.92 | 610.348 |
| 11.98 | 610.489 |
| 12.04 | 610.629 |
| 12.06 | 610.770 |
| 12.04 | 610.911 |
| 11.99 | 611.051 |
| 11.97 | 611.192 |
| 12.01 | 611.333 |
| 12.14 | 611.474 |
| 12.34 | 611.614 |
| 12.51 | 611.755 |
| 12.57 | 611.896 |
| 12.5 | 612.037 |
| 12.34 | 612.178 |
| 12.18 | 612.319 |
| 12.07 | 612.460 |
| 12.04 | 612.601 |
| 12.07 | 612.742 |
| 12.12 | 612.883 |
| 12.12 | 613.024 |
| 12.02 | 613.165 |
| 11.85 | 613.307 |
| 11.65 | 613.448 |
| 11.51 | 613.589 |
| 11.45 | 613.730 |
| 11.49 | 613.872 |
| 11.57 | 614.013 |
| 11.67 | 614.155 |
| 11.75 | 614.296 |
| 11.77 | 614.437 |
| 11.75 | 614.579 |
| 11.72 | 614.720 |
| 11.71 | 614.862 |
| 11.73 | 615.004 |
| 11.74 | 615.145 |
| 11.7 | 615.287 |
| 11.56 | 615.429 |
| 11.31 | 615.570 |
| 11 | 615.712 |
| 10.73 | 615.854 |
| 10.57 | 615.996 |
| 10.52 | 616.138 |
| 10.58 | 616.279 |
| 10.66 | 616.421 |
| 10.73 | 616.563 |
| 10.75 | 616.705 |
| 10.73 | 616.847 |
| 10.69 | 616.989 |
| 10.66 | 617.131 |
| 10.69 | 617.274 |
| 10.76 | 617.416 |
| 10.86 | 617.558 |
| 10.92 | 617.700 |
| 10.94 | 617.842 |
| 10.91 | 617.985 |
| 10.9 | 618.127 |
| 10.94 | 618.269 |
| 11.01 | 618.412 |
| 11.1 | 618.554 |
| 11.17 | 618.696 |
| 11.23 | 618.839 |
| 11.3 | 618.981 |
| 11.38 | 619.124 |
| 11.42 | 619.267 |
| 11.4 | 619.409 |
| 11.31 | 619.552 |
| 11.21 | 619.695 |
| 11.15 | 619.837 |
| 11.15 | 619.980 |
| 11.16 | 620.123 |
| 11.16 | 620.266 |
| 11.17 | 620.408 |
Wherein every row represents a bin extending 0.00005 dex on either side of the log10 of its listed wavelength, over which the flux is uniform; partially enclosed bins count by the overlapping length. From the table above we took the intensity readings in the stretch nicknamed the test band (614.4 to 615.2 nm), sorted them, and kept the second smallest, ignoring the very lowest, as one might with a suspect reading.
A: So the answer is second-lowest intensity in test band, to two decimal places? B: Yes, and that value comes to 11.72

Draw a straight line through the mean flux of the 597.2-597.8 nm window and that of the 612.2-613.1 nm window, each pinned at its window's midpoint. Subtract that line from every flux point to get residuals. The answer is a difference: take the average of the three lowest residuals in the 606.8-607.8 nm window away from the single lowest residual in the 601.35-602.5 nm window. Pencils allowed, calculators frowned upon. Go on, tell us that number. -0.34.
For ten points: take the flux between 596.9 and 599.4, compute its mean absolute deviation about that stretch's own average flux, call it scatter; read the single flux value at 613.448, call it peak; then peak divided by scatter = 95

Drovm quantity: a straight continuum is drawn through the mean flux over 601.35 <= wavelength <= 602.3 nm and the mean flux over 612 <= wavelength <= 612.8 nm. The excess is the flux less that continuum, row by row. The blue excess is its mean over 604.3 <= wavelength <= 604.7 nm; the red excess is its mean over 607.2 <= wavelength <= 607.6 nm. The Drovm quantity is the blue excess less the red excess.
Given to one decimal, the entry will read 0.4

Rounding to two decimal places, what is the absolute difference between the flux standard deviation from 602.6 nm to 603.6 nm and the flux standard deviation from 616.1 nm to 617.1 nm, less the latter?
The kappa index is -0.02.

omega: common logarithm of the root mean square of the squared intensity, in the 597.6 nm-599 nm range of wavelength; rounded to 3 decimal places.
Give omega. 2.158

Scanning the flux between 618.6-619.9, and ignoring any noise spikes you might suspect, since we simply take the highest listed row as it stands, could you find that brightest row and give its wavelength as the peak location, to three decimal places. 619.267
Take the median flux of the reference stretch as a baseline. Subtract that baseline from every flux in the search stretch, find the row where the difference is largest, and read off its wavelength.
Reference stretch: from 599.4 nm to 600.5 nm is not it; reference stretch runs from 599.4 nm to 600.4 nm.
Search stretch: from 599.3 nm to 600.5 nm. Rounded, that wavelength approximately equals 600.036 nm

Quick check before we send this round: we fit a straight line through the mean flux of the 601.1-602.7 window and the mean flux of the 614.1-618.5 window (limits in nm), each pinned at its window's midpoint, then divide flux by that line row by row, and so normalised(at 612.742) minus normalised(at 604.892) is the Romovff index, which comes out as 0.028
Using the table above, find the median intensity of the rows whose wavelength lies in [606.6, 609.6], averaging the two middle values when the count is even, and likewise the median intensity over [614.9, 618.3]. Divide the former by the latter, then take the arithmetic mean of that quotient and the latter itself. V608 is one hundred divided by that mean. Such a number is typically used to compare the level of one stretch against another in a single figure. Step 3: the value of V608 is 16.8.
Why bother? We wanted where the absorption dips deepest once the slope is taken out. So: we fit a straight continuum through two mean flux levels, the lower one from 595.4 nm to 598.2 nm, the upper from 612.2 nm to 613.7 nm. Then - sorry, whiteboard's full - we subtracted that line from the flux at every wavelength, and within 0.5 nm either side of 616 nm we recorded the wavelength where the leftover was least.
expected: 616.138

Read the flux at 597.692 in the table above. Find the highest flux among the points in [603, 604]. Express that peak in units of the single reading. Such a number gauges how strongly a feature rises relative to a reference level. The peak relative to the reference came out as 0.99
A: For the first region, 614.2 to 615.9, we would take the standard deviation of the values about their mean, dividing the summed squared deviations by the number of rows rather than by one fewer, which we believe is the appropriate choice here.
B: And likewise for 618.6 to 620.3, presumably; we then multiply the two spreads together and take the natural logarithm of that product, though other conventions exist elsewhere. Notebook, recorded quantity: -3.42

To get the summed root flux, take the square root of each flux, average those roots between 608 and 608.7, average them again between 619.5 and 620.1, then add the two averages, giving 6.76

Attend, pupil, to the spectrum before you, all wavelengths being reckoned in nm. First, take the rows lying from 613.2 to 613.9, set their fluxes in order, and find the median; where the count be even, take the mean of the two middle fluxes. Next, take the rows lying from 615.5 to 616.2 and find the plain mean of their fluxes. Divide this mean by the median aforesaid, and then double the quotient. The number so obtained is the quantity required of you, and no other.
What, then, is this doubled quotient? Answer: 1.88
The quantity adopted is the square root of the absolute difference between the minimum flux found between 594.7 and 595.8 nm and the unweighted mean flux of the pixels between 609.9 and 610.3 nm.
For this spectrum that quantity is 0.70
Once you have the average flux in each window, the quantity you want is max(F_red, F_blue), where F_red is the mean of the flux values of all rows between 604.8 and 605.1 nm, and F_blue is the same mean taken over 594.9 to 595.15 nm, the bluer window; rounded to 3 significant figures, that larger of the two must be 12.2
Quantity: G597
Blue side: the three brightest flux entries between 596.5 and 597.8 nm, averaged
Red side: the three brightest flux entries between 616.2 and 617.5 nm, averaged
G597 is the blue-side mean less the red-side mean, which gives 1.43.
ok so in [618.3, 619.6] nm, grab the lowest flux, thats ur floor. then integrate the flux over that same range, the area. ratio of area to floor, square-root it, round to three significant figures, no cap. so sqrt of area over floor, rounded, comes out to 1.15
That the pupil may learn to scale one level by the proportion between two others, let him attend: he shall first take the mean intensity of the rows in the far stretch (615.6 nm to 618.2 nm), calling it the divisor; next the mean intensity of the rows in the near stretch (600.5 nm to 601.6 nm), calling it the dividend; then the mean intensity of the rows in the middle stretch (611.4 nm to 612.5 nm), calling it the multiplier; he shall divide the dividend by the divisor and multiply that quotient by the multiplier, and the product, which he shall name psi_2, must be 13.3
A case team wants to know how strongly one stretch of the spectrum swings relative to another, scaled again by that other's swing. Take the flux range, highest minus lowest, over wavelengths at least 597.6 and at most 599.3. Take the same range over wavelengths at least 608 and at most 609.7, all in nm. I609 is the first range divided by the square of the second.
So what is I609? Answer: 1.9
